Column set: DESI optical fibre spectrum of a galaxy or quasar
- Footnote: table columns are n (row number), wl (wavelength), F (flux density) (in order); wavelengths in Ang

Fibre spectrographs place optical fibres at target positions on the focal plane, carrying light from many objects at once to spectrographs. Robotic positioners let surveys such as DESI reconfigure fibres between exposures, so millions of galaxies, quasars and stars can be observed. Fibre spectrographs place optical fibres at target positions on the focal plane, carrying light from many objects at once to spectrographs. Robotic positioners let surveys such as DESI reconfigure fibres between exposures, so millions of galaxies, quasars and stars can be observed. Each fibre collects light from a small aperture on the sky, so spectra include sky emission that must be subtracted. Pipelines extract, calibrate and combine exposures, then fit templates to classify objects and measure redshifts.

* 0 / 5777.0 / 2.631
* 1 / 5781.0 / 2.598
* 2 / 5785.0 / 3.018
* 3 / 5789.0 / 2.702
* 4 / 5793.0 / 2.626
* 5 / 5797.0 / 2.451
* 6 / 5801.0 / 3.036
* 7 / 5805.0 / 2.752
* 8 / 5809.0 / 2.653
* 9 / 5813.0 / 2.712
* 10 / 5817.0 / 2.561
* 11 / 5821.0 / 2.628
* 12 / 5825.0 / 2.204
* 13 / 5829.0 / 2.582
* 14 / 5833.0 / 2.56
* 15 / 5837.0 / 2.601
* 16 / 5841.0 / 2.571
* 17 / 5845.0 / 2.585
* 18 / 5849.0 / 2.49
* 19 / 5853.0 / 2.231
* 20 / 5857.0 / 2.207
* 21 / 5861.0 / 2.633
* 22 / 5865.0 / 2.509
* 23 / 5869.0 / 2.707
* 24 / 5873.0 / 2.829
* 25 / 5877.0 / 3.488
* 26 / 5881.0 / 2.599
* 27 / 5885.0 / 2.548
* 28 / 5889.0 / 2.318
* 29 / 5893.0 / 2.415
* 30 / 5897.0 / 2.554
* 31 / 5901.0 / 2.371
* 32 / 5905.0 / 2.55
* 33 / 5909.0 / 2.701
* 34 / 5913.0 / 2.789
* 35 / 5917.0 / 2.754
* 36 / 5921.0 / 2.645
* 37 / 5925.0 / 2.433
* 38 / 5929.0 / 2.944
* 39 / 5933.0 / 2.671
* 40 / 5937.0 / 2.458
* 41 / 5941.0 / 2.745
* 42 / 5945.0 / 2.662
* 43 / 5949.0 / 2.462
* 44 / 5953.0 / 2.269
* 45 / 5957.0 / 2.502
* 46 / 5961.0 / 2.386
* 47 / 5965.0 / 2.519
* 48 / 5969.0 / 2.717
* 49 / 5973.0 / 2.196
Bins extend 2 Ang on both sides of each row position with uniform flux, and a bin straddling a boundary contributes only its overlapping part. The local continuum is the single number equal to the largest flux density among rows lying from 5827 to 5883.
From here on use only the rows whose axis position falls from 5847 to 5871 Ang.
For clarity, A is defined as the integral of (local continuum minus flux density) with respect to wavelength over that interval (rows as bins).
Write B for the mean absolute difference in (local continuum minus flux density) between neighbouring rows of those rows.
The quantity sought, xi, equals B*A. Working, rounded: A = 25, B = 0.21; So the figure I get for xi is 5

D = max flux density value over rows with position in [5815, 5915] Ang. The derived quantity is 3.488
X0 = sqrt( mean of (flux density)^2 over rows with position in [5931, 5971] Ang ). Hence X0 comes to 2.54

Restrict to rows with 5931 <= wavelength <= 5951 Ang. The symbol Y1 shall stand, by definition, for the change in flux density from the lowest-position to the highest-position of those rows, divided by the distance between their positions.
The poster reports -0.013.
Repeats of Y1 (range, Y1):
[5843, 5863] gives 0.003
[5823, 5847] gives 0.019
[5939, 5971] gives -0.001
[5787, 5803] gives 0.028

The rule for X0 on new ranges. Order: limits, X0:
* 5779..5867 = 2.59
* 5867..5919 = 2.68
